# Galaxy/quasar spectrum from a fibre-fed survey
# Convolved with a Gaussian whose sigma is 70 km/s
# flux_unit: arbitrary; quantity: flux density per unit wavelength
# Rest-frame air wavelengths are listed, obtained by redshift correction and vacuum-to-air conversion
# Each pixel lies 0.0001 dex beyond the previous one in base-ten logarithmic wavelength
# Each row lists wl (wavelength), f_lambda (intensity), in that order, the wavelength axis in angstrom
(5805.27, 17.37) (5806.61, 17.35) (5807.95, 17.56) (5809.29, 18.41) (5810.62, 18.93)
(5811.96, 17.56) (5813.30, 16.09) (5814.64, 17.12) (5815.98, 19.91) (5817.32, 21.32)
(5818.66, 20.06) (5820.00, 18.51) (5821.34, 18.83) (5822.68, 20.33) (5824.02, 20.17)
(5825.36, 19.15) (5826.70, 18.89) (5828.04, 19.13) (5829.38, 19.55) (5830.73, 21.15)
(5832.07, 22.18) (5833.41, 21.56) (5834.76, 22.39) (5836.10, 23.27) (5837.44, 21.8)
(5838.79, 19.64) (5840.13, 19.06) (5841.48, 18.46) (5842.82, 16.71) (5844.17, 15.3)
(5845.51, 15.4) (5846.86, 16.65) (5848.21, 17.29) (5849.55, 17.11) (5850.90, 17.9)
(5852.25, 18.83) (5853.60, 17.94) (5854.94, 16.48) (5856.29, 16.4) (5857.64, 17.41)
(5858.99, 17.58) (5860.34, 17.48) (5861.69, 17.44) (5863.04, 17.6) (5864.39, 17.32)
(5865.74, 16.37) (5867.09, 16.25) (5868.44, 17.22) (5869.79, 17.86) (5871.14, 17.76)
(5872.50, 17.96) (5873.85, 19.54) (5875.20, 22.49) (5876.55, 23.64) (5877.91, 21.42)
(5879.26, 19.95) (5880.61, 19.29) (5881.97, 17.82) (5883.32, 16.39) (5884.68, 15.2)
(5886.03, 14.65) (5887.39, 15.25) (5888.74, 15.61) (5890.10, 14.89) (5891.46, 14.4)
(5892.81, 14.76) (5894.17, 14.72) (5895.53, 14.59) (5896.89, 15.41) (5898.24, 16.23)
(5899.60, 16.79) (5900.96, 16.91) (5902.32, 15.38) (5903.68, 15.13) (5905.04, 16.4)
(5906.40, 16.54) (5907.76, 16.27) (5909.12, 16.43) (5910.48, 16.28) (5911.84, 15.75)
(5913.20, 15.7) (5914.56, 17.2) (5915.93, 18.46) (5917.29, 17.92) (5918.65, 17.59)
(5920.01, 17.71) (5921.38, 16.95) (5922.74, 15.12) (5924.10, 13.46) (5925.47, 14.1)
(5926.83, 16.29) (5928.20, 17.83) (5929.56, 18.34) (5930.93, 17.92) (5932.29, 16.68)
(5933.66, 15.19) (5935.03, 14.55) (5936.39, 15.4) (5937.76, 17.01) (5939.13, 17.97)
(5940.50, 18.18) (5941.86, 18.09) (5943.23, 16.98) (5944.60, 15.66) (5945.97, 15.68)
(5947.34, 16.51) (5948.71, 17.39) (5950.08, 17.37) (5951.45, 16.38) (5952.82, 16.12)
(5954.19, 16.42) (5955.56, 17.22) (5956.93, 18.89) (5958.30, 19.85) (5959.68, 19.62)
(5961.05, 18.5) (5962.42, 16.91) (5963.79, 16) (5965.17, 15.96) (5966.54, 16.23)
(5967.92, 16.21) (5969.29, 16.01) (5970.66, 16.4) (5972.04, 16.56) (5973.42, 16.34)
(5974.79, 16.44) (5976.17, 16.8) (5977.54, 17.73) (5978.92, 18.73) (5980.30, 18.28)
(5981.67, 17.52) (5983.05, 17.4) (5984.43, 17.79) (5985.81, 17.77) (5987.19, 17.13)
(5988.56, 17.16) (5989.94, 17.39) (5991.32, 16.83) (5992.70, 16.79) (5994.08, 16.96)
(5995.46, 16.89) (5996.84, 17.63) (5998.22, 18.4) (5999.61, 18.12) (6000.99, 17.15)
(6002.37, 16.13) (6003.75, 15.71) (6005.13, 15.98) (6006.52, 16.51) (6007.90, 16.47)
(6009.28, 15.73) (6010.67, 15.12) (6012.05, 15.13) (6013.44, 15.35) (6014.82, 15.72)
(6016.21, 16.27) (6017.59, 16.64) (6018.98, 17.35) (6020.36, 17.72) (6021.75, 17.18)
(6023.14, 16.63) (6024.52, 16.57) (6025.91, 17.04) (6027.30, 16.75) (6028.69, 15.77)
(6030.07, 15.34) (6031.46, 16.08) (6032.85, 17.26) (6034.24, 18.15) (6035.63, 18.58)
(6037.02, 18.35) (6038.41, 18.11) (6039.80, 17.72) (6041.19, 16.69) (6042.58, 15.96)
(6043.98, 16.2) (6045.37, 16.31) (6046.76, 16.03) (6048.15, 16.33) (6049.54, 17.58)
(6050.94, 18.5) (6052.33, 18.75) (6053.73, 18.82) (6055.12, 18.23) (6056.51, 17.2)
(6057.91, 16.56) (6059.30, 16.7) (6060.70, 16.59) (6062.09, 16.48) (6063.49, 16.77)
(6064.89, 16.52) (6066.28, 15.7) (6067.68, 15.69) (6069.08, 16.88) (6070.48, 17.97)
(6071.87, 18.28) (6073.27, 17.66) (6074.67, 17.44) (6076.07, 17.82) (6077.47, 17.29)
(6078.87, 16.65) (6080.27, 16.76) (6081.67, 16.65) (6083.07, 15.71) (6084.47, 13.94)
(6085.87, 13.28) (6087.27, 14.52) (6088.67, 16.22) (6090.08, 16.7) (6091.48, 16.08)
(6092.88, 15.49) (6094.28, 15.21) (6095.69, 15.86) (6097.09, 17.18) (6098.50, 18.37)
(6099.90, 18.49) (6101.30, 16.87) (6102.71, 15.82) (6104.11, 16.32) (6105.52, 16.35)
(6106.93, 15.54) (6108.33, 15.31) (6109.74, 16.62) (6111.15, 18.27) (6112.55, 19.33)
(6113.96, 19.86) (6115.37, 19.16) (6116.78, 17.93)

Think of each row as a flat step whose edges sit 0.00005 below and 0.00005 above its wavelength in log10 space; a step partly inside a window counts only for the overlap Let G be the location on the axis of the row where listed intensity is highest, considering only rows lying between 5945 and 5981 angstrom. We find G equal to 5958.30 angstrom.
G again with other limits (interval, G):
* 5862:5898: 5876.55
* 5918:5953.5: 5929.56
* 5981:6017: 5998.22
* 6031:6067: 6053.73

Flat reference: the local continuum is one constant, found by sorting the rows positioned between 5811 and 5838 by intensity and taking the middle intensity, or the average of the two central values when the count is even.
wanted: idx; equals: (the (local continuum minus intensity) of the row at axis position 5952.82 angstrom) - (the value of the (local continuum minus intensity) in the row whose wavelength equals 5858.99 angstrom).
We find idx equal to 1.5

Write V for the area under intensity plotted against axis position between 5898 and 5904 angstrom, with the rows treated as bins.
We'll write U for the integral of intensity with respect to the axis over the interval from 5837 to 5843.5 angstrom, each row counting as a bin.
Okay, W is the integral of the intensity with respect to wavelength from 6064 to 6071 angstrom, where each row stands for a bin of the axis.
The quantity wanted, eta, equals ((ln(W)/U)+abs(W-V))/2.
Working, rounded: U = 124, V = 97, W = 116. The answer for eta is 9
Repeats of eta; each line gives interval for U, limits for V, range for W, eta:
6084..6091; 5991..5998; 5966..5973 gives 3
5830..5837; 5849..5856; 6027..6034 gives 4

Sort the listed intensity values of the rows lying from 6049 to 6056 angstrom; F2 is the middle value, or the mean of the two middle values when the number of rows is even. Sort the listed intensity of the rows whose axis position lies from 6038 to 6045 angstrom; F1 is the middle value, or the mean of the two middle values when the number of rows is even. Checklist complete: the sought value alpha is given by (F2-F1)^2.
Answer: 3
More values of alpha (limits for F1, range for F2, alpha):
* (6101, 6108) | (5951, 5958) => 0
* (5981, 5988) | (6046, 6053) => 0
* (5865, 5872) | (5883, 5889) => 4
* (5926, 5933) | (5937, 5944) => 0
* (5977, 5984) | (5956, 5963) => 1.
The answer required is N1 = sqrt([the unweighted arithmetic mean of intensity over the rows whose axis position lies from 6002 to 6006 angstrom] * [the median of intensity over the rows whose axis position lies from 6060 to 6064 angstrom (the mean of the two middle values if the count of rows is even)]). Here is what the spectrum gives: 16.3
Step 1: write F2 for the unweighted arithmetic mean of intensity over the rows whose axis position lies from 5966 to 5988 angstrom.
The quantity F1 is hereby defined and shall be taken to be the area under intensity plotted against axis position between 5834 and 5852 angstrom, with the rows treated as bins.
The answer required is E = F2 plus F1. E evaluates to 351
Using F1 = 334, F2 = 17.1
